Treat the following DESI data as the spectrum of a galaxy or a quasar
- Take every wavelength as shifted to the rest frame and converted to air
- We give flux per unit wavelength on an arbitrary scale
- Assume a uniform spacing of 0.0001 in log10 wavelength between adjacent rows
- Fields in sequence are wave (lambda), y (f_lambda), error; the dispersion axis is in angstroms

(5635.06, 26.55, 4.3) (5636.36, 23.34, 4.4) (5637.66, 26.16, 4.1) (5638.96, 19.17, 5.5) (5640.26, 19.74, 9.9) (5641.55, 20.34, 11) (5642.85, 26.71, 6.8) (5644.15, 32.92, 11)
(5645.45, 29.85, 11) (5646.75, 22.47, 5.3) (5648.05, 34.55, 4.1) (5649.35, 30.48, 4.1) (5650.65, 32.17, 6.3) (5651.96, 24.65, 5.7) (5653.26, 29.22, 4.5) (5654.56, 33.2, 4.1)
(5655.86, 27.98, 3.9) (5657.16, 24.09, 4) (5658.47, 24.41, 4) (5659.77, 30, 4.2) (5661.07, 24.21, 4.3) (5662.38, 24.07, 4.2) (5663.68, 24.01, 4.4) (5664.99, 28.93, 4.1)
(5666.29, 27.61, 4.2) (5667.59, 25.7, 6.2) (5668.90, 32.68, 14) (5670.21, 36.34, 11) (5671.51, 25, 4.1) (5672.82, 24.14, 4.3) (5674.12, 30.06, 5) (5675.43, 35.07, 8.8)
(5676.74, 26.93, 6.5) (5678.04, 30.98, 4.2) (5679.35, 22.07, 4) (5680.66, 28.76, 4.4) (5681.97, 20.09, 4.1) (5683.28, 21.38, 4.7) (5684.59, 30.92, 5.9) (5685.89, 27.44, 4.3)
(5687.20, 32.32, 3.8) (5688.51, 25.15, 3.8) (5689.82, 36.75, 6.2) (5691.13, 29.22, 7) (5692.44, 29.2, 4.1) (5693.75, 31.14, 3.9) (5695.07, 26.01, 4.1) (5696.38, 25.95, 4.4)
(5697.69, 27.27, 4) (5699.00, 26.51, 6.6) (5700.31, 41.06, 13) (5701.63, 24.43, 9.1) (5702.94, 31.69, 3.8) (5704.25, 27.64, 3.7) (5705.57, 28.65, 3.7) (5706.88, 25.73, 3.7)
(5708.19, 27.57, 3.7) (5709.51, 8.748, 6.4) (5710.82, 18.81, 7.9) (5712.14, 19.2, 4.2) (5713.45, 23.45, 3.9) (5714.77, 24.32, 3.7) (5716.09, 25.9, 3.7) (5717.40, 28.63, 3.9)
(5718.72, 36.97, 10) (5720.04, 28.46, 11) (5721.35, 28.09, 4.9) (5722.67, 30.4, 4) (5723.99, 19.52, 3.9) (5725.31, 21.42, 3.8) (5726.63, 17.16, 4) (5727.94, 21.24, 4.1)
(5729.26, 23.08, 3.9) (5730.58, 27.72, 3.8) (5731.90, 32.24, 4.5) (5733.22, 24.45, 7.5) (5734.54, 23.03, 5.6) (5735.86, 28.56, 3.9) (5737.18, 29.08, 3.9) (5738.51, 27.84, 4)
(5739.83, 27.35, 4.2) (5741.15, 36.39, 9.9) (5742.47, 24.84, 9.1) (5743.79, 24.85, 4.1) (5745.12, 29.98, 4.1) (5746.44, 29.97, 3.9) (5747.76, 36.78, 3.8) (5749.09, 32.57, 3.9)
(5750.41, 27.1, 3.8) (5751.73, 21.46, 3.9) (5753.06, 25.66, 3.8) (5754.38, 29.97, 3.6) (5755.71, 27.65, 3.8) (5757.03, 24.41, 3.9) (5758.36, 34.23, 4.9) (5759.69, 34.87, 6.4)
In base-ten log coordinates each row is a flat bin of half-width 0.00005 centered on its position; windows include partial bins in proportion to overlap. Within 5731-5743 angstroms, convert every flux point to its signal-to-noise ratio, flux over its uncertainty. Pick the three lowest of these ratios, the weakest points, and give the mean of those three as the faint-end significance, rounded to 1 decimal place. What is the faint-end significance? 3.2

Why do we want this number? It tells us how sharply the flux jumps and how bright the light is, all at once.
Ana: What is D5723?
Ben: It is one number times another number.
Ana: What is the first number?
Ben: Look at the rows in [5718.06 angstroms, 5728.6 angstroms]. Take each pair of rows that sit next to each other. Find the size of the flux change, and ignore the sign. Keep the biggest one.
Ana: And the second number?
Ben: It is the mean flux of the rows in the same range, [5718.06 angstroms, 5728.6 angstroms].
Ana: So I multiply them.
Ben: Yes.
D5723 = 276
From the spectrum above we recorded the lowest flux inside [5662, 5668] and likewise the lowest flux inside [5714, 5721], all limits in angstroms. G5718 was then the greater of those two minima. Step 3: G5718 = 24.3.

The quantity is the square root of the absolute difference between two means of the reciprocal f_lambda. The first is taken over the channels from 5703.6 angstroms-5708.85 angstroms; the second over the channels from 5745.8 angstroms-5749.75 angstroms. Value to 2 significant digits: 0.078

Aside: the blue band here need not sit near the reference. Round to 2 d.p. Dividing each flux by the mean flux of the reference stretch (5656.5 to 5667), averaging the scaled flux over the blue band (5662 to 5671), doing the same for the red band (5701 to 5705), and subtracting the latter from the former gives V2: 0.02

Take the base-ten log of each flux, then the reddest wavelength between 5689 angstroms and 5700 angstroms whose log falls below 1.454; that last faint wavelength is 5699.00 angstroms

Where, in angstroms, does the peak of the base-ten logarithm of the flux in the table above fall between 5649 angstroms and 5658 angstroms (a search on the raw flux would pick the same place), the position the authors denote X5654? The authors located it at 5654.56 angstroms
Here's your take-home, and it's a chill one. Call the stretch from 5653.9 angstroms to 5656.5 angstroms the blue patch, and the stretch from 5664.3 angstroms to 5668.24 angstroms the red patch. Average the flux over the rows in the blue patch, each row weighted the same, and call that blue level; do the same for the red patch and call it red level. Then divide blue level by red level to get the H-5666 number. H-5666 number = 1.12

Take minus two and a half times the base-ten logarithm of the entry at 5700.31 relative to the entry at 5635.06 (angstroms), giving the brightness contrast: -0.5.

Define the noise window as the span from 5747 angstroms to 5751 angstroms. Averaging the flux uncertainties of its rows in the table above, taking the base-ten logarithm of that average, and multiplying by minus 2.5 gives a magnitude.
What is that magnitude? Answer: -1.46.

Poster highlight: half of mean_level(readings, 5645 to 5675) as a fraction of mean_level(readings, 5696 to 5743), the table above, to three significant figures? 0.536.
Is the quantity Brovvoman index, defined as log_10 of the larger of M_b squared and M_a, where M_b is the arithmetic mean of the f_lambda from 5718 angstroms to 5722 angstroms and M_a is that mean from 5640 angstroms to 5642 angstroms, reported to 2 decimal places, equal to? 2.99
